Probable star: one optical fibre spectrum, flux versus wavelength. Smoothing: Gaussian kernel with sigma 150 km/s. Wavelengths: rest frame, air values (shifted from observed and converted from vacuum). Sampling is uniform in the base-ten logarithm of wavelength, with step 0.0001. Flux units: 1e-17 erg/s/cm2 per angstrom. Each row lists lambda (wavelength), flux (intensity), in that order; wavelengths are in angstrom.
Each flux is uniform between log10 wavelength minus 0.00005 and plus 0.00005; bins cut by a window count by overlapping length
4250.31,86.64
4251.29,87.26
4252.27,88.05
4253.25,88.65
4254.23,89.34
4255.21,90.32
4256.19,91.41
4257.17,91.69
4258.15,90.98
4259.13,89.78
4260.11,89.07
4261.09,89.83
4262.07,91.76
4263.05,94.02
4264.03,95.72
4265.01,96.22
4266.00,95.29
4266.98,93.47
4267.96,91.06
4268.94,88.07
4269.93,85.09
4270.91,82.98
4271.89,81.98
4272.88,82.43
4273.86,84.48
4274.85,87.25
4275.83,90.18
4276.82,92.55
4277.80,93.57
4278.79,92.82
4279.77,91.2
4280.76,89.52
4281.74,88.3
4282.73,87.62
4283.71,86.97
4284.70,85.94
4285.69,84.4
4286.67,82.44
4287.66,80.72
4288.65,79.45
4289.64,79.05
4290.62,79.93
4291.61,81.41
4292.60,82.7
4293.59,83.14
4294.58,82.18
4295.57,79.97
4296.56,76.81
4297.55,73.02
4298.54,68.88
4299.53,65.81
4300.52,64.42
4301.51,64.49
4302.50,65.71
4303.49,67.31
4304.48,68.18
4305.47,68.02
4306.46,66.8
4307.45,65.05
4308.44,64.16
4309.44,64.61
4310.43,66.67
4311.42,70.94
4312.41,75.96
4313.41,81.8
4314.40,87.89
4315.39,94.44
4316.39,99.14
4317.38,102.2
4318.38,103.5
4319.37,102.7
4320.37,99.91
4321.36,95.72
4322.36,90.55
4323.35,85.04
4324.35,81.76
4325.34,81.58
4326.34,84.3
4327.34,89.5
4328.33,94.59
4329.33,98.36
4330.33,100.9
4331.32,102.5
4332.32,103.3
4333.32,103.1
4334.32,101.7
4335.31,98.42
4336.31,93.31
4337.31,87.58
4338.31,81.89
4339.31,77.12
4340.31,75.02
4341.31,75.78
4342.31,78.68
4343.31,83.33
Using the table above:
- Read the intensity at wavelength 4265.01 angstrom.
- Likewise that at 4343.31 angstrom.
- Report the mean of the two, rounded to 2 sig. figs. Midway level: 90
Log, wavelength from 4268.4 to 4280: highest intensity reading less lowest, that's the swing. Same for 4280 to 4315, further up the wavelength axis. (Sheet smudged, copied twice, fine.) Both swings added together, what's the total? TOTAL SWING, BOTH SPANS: 37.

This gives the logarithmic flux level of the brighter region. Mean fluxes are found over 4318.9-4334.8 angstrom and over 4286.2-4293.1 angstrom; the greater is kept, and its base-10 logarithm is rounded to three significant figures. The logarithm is 1.98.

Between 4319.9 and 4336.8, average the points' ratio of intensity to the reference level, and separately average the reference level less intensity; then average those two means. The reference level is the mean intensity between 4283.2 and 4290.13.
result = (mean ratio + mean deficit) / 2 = -5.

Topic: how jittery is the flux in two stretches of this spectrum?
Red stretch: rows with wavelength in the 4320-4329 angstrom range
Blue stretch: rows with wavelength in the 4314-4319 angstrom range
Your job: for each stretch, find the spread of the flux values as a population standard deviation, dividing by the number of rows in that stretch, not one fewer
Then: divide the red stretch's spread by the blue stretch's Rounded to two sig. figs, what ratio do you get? 1.1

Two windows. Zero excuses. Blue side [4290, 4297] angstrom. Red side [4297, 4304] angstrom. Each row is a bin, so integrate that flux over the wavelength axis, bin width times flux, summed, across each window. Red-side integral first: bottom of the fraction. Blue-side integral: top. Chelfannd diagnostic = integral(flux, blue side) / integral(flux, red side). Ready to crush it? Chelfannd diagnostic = 1.20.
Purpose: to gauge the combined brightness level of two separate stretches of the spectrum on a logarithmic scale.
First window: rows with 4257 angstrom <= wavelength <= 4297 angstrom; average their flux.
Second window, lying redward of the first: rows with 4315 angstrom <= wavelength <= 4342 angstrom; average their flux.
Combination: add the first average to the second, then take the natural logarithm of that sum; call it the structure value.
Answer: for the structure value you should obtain 5.19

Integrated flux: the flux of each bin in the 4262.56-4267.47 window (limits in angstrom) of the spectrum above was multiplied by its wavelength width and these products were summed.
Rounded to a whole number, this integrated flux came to 466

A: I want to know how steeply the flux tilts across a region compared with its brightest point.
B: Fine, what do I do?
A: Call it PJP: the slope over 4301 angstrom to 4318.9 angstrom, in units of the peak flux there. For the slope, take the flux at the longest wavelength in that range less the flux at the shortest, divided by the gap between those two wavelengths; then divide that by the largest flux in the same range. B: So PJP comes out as 0.022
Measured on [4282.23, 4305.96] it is -0.010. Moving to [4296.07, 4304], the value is -0.018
